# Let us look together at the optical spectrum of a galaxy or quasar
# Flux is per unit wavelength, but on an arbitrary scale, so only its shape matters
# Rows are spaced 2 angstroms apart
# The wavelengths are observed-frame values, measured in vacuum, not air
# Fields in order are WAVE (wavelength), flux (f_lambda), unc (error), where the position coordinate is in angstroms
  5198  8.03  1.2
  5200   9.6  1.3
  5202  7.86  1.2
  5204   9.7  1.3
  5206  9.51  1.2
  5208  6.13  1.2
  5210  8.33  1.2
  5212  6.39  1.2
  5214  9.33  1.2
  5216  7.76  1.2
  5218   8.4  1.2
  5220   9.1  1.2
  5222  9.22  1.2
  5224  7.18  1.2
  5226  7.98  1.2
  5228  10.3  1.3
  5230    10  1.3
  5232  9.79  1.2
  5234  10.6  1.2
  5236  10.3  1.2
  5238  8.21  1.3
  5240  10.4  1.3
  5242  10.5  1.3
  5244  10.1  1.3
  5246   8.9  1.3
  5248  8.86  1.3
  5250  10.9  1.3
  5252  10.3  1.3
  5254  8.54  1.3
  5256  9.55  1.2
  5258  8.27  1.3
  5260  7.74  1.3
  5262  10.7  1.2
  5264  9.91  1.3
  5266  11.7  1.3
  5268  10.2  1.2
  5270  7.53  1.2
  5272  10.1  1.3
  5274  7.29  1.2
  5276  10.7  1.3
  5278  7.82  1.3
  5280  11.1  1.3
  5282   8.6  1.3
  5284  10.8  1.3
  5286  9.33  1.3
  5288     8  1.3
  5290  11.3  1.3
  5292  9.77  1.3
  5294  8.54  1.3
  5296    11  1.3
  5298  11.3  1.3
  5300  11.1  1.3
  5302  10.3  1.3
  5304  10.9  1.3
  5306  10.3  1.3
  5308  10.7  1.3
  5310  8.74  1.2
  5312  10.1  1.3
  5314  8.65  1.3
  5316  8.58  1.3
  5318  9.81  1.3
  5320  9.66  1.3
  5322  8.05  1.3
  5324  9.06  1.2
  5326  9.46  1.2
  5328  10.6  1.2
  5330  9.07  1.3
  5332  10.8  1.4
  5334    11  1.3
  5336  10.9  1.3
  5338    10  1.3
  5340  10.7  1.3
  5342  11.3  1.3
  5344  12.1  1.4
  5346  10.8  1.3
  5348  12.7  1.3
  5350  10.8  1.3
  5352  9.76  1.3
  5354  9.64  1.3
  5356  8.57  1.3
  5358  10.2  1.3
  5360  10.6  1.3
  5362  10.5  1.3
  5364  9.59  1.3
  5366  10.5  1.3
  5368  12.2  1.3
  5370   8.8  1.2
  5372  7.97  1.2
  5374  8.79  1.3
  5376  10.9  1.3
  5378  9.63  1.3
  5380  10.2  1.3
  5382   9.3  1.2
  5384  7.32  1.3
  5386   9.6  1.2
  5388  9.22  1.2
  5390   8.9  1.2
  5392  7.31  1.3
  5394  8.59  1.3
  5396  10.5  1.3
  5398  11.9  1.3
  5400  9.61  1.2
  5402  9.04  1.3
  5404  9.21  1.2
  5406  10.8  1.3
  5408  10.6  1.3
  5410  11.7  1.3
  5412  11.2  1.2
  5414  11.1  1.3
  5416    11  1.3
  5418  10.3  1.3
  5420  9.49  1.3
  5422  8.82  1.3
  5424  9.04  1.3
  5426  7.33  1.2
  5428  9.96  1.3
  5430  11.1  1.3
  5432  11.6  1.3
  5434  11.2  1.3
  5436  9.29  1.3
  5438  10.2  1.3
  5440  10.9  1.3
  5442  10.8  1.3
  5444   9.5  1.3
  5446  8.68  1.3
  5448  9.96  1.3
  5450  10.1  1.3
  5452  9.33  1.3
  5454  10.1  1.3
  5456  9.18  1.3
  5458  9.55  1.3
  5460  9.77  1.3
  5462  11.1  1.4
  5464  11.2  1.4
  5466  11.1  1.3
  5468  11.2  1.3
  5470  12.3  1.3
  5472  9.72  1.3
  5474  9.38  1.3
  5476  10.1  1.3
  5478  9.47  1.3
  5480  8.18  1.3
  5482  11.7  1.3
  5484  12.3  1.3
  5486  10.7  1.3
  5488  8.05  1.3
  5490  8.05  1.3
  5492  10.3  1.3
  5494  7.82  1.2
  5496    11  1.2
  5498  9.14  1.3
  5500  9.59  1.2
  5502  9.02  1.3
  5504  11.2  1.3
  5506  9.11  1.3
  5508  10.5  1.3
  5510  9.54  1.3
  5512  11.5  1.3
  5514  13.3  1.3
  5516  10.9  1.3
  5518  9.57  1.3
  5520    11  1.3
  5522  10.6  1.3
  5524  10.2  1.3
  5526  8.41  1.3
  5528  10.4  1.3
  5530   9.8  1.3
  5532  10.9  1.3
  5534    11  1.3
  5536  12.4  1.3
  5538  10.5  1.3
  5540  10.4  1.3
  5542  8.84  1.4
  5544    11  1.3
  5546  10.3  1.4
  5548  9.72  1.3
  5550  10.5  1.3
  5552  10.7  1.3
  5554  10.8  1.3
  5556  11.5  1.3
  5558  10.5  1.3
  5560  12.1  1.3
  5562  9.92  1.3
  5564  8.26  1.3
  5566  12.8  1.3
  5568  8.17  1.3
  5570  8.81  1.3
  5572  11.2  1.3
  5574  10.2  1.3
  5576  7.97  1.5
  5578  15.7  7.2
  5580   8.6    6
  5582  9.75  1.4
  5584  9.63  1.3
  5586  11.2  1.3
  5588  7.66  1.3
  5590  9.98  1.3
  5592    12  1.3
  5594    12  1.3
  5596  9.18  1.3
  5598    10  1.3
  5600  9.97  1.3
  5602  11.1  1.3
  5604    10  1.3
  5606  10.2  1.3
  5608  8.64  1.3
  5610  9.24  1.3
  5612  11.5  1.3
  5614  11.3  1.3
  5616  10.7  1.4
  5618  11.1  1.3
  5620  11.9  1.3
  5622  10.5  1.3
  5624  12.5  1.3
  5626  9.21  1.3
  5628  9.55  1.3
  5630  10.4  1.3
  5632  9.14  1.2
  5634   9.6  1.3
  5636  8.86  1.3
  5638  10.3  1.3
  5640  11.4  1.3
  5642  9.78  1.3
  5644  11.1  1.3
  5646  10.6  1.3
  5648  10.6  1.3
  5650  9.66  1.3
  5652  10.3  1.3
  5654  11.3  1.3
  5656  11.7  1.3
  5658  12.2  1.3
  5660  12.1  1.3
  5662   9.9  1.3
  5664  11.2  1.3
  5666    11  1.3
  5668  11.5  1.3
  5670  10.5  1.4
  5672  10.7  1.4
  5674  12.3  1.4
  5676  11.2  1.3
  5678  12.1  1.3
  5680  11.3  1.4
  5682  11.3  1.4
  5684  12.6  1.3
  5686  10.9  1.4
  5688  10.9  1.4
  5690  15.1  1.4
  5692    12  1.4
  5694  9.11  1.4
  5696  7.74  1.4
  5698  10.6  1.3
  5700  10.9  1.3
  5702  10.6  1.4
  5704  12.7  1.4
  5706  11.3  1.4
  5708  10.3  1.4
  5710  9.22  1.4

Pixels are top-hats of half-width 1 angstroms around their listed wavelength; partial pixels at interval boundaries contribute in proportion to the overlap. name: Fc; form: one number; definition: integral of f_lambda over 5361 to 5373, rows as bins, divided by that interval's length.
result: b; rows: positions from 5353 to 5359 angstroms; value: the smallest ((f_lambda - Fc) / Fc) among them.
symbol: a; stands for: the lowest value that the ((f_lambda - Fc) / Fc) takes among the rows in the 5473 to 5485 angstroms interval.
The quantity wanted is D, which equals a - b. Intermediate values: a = -0.18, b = -0.14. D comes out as -0.04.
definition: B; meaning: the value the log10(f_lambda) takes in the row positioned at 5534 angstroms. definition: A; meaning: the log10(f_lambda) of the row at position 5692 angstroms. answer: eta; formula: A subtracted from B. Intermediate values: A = 1.08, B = 1.04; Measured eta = -0.04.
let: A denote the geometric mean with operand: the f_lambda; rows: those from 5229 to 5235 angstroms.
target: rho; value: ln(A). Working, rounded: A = 10.1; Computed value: 2.315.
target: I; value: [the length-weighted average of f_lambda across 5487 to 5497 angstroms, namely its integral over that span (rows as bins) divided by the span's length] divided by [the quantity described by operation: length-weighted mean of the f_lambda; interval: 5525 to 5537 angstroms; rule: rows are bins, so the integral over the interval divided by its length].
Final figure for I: 0.86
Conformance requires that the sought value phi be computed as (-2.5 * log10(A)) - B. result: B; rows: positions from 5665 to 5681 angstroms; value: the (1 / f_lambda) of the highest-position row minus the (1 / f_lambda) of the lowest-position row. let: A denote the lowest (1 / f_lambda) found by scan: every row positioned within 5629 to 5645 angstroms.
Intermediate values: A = 0.088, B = -0.002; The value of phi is 2.64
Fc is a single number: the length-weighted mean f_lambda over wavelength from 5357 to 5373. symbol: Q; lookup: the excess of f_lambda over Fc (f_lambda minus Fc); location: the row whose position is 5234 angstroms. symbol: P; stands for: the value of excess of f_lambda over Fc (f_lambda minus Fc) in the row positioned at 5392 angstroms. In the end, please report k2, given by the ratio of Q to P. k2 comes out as -0.2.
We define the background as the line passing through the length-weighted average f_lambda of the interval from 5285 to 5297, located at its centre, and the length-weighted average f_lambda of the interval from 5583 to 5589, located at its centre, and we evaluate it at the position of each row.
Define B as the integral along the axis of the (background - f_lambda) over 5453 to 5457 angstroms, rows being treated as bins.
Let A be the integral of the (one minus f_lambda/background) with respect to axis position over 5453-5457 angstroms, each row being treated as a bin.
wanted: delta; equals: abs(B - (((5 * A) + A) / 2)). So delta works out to 0.2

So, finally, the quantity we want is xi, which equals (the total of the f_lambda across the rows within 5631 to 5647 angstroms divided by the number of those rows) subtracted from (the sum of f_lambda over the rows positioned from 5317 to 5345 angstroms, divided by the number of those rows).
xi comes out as 0.1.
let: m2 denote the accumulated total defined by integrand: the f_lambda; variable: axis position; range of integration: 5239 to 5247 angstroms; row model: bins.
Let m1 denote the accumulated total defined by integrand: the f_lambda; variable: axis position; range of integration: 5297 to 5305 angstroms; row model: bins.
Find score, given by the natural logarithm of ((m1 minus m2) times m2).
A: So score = 6.4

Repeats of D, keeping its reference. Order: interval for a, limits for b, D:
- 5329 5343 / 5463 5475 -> -0.03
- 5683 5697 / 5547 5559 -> -0.20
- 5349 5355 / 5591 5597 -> 0.05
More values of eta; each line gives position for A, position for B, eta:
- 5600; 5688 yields 0.04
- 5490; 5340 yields 0.12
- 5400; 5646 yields 0.04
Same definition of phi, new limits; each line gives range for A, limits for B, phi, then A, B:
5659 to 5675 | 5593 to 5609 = 2.69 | 0.081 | 0.032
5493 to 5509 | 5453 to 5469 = 2.63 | 0.089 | -0.010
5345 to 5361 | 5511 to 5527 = 2.73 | 0.079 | 0.032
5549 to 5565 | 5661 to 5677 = 2.72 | 0.083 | -0.012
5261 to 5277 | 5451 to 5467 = 2.69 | 0.085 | -0.017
